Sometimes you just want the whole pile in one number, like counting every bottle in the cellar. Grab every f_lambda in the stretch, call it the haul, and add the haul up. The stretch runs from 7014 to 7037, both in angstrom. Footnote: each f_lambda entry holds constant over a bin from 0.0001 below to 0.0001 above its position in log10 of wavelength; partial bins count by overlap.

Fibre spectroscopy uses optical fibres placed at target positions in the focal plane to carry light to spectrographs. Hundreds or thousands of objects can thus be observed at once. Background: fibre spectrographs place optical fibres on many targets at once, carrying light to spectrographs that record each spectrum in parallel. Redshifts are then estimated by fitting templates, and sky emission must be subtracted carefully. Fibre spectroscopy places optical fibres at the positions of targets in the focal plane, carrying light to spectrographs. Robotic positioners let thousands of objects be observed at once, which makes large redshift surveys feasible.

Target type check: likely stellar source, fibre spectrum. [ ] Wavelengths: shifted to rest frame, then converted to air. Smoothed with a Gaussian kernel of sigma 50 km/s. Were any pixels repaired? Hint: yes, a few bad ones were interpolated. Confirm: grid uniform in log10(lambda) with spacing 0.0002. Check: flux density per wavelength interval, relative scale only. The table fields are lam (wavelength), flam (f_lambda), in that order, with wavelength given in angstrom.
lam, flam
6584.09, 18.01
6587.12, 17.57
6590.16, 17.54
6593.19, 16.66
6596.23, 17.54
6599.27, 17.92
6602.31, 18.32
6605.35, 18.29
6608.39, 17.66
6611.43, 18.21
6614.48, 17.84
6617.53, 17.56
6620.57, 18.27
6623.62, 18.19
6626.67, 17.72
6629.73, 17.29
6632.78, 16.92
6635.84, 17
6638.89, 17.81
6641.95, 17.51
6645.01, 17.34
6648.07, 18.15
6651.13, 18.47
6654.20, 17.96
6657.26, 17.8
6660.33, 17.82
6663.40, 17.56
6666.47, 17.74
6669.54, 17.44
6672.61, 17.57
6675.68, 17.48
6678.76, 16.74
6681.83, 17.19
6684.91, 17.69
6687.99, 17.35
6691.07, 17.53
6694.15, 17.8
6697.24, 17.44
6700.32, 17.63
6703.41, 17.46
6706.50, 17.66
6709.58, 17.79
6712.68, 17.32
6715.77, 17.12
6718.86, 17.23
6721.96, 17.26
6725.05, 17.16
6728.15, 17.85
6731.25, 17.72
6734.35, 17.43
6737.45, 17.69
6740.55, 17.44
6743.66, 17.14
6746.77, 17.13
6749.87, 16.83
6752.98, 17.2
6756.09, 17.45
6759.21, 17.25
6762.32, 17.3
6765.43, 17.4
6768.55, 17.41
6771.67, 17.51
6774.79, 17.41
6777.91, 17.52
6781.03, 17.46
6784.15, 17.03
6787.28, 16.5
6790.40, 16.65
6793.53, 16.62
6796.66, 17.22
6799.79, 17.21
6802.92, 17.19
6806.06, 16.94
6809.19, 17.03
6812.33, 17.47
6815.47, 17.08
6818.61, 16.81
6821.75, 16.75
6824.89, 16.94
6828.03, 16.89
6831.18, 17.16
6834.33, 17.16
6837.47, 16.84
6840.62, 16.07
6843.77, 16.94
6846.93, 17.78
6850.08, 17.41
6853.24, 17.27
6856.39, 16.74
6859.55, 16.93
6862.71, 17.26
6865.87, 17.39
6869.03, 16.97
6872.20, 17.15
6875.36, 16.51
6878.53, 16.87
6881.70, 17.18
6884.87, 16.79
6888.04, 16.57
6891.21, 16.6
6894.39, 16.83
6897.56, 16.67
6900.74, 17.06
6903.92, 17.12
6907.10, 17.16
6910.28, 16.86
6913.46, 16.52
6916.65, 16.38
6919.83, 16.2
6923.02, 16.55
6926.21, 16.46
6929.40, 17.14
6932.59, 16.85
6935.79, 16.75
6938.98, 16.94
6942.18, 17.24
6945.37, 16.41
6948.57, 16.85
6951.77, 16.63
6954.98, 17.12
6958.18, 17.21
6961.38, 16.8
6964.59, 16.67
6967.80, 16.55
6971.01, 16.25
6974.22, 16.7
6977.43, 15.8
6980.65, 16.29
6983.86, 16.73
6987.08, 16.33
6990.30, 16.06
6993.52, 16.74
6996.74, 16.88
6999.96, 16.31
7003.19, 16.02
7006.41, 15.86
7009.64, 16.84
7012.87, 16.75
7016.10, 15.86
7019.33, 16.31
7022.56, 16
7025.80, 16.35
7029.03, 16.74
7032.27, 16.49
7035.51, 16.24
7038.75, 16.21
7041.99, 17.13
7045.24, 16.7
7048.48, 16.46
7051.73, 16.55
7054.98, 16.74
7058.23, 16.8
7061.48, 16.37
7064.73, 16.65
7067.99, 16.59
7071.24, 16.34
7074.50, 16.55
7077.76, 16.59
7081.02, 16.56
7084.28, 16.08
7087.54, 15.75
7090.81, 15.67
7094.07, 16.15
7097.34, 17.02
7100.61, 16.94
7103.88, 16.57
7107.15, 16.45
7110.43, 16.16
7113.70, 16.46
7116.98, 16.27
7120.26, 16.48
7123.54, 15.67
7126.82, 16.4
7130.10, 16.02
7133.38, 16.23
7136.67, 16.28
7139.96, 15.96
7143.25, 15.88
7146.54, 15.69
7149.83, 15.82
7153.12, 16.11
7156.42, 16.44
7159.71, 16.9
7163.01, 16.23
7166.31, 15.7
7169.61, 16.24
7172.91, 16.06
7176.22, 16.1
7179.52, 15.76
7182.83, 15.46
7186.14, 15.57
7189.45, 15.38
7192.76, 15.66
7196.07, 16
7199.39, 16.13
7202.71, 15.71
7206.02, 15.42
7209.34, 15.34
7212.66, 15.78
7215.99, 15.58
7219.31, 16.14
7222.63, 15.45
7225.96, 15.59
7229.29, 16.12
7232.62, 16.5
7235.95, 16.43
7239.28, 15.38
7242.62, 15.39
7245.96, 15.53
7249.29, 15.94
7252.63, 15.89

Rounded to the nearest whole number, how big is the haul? 114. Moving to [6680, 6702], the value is 123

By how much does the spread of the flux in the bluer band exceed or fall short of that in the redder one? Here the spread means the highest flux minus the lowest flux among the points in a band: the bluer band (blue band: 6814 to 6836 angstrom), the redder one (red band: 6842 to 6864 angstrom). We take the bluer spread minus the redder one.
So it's -0.63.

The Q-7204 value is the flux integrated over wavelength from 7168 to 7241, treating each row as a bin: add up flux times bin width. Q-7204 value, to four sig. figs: 1154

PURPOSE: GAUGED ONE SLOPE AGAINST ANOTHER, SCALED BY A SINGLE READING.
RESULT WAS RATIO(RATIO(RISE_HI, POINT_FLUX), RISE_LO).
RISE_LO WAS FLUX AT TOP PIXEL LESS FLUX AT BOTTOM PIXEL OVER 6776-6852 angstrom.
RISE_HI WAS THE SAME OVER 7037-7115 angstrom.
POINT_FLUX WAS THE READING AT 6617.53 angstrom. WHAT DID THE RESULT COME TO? -0.13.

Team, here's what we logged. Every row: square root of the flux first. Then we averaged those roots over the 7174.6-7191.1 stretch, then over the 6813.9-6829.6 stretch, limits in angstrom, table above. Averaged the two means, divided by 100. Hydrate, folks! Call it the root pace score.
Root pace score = 0.0403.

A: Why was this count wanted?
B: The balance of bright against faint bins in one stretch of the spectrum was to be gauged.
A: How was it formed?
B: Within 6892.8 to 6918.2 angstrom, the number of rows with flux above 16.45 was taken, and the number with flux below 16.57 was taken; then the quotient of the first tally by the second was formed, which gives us 3.5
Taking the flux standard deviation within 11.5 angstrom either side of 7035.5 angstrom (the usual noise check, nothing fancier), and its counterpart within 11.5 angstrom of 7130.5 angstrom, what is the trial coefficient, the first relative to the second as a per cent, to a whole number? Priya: 117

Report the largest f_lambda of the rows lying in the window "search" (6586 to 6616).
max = 18.32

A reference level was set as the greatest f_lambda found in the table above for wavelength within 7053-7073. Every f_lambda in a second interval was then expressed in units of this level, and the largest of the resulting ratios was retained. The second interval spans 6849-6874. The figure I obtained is 1.04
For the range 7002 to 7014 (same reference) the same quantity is 1.00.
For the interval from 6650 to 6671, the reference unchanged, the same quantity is 1.10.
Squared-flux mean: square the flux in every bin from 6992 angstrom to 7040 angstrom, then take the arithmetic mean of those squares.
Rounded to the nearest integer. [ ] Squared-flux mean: 268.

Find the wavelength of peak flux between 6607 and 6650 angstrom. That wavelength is 6620.57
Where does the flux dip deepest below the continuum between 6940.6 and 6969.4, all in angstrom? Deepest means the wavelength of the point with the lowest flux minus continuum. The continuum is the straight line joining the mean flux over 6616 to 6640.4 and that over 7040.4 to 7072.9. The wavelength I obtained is 6945.37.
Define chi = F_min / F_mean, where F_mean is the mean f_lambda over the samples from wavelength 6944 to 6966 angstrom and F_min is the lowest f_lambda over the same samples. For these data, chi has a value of 0.976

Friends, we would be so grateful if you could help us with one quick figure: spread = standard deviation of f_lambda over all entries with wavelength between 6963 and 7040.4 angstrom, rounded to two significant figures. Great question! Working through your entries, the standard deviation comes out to 0.33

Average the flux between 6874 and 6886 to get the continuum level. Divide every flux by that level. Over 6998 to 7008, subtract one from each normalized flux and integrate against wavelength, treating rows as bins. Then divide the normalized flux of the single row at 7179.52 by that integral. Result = -2.1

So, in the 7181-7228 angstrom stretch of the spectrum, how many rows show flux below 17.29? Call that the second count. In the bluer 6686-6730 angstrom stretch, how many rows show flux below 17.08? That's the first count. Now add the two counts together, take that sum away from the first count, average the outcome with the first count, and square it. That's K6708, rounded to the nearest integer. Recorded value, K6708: 49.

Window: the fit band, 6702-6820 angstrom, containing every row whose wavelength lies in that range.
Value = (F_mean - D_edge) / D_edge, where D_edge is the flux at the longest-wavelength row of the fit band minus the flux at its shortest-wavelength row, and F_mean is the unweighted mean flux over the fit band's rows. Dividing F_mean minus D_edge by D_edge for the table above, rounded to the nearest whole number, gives -28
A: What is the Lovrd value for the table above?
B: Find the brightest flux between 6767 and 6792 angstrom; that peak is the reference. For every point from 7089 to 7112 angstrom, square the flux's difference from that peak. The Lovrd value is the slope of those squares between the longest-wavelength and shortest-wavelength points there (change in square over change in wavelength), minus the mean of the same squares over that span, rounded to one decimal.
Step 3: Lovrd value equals -1.5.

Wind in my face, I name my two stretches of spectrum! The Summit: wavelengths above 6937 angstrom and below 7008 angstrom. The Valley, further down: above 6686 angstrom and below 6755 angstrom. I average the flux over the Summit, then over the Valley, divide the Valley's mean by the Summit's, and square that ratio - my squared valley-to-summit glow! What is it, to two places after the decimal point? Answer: 1.11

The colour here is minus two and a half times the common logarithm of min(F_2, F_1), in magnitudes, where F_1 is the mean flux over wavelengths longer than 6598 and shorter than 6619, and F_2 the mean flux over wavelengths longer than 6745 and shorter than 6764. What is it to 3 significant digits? -3.09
